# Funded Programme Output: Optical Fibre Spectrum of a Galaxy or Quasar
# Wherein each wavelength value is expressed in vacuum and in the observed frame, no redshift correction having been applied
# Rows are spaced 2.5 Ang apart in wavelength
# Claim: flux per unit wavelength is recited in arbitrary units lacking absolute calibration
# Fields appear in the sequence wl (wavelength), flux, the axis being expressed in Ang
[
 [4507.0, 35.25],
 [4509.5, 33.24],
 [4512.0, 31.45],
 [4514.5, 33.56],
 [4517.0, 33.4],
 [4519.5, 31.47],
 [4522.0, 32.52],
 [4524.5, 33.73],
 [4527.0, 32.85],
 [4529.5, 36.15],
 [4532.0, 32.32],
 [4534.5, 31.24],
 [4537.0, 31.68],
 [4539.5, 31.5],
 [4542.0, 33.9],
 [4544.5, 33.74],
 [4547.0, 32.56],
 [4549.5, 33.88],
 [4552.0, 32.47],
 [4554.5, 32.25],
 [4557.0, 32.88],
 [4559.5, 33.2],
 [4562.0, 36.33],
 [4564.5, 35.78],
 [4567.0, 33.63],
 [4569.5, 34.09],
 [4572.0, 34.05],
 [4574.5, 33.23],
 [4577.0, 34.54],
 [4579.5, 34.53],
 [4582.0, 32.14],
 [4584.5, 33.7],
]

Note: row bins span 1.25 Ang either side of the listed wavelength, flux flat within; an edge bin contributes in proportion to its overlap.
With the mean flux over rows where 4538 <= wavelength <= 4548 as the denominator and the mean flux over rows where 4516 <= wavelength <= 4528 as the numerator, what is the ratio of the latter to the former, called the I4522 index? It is 1.00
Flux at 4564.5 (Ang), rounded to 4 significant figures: 35.78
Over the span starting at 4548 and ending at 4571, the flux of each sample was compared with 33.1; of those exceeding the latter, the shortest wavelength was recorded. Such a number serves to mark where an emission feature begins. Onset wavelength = 4549.5 Ang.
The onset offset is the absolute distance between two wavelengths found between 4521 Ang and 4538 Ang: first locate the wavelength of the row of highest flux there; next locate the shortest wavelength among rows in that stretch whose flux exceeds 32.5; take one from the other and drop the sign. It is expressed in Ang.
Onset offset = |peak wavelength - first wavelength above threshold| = 7.5 Ang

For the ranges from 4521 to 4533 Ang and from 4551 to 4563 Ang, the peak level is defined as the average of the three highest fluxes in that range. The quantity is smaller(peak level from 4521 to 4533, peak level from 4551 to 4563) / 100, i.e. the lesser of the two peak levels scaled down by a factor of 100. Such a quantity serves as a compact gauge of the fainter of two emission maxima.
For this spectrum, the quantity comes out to 0.341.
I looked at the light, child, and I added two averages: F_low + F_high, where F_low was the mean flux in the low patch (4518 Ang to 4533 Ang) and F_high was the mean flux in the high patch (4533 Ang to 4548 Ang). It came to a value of 65.6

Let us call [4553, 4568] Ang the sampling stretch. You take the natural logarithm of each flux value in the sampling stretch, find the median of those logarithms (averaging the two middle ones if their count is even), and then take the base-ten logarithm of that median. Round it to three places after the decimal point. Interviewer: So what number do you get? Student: 0.545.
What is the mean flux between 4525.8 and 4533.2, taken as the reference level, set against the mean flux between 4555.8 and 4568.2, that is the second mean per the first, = 1.02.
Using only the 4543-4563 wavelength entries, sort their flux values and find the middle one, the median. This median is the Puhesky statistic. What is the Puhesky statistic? 33.04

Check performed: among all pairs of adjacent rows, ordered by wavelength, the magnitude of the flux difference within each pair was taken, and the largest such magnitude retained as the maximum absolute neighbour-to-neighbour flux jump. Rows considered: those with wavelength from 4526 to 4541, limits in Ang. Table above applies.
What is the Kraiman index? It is 3.8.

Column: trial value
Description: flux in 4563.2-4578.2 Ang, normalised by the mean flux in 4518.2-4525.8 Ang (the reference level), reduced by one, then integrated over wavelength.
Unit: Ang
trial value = 0.76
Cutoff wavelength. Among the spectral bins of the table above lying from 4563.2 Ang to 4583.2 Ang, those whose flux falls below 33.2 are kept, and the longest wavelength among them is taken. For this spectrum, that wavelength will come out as 4582.0 Ang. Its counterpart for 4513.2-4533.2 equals 4532.0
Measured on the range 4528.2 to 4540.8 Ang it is 4539.5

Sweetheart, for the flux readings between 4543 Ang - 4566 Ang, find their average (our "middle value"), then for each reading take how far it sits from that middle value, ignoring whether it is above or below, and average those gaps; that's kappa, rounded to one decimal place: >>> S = 1.1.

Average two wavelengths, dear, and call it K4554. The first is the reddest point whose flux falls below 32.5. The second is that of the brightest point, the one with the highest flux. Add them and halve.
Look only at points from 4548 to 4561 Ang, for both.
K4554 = 4552.0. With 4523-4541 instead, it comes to 4534.5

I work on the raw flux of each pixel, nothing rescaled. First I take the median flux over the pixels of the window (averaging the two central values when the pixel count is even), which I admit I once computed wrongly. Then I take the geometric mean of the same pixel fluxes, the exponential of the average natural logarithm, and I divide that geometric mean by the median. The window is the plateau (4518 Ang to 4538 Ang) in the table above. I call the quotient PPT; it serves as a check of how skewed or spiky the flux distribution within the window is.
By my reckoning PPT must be 1.01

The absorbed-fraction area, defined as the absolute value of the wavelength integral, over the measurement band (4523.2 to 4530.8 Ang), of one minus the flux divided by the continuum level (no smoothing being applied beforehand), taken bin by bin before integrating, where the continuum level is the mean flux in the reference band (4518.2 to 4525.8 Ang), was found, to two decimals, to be 0.38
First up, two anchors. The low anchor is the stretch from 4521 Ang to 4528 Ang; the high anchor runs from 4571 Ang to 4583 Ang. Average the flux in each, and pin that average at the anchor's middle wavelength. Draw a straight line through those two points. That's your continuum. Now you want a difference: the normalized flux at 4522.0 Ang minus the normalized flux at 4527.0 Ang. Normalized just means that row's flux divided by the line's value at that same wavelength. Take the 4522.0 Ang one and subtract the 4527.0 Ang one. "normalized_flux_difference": -0.008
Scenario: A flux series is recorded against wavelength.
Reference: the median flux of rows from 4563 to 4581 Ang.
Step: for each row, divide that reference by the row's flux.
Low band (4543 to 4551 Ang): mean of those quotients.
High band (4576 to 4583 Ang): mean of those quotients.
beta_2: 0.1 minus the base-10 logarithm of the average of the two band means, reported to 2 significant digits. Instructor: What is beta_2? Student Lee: 0.093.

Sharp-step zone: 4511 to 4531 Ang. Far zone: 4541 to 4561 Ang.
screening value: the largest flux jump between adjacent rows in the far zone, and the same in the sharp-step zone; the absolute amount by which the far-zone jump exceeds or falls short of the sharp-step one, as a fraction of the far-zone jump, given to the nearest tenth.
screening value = 1.3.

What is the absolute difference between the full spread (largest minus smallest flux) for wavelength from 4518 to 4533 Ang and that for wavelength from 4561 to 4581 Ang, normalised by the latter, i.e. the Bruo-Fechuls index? 0.5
